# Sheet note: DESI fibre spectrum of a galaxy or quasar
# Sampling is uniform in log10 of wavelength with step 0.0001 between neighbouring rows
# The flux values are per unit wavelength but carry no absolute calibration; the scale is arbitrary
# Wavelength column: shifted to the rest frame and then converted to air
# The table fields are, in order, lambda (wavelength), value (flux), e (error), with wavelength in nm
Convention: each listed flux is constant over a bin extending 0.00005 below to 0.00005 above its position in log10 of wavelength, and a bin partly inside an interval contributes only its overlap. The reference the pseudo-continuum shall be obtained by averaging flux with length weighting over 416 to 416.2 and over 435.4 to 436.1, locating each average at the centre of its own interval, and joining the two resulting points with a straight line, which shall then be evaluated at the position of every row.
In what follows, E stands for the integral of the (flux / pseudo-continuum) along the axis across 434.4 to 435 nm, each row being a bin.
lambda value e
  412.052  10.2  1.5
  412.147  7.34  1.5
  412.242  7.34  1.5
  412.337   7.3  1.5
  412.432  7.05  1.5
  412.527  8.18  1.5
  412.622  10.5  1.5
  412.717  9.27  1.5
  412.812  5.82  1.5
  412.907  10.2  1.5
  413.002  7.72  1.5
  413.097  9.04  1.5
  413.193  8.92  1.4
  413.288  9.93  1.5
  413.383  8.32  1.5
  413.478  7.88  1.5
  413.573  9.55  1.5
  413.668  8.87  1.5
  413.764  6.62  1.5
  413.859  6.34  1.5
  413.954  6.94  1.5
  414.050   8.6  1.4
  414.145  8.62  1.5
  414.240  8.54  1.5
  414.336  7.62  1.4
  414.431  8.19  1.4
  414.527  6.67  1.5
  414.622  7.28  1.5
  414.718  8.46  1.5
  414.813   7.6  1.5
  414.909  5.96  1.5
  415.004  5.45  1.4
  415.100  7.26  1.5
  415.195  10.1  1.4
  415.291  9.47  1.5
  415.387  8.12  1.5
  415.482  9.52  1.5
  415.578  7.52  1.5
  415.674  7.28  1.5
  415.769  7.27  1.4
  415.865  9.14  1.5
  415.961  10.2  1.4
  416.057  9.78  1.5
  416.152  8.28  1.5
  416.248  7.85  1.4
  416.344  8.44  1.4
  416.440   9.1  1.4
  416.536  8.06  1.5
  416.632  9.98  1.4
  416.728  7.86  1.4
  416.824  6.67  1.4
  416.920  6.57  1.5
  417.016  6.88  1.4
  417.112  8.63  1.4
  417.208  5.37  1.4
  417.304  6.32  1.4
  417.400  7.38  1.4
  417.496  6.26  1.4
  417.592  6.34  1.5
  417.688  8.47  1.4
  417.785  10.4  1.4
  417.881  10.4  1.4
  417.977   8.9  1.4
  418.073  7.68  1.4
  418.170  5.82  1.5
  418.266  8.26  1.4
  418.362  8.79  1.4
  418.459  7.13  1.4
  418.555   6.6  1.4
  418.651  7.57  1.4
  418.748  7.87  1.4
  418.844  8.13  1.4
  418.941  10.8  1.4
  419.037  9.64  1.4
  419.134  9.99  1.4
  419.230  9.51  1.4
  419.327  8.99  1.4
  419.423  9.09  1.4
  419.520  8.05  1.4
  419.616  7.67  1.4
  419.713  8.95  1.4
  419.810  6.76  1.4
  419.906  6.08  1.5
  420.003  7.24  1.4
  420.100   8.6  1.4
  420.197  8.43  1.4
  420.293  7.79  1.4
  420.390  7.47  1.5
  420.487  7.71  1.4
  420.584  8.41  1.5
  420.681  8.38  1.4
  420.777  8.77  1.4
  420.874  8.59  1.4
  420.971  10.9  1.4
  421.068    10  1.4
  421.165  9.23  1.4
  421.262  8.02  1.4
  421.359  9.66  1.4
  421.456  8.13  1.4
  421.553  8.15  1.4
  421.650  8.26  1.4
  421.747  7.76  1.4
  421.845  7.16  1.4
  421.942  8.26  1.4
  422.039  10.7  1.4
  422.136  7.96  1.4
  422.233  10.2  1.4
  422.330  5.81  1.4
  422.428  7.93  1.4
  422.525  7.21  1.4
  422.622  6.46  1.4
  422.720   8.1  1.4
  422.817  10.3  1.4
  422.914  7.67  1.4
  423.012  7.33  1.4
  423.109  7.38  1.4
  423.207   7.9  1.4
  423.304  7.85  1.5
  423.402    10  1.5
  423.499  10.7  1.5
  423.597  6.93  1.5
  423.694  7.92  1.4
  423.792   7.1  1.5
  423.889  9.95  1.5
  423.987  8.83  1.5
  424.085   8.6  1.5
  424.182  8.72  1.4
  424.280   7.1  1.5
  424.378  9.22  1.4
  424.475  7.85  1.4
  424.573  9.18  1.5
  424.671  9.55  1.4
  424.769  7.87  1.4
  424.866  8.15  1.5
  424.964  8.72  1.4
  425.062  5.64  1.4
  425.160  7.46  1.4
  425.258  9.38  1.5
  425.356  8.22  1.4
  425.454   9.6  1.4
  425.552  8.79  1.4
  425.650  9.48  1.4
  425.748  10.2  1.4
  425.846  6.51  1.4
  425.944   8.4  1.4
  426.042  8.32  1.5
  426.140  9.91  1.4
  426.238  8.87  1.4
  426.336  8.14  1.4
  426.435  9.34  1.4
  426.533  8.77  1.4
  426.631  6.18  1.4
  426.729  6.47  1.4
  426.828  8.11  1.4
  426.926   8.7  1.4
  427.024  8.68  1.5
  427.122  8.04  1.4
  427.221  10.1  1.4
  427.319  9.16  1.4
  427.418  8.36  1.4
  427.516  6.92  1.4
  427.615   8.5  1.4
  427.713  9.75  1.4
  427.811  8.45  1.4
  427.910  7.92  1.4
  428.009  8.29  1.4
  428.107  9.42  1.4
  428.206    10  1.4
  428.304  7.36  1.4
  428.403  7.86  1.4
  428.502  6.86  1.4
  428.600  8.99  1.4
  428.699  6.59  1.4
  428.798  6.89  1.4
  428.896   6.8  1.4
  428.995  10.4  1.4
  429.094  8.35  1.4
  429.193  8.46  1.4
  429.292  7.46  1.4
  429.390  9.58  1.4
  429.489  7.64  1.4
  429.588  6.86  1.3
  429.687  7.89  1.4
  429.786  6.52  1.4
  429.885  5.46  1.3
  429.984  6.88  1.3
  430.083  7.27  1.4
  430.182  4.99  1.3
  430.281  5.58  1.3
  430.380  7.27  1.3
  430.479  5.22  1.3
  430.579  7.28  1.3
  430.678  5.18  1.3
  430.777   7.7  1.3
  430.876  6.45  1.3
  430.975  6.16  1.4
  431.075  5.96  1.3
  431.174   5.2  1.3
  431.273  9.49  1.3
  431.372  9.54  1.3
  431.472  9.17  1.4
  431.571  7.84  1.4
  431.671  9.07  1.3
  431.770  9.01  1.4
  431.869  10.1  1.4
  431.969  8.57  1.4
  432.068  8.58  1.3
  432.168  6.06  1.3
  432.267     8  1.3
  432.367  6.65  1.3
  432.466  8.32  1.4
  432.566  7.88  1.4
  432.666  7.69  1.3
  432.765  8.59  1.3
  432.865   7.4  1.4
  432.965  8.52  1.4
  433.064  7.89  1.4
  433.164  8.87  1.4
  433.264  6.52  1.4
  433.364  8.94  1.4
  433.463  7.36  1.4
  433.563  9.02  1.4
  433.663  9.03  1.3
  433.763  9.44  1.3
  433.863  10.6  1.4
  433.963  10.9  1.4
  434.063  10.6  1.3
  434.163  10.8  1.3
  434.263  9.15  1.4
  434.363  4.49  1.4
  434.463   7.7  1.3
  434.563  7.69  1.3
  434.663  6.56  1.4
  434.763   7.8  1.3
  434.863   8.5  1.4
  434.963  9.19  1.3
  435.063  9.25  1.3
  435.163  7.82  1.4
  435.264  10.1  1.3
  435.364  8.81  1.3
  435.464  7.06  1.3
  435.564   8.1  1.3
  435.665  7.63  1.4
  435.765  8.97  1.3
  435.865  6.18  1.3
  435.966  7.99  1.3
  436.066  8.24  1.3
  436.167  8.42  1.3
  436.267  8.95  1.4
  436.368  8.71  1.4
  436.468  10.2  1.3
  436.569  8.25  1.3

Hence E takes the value 0.6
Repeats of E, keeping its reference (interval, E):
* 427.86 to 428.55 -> 0.7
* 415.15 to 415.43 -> 0.3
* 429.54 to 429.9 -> 0.3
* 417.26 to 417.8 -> 0.4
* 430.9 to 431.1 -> 0.2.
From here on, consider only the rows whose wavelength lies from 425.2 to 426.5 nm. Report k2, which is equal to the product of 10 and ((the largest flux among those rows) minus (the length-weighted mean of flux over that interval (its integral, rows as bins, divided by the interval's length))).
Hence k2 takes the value 13.5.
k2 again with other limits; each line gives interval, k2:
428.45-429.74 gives 25.0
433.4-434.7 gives 21.6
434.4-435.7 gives 19.6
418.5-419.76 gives 21.2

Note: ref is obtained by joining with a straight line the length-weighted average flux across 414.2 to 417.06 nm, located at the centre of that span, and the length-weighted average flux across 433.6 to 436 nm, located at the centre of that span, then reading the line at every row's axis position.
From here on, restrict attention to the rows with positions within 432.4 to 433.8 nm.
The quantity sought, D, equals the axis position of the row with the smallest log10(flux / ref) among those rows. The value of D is 433.264 nm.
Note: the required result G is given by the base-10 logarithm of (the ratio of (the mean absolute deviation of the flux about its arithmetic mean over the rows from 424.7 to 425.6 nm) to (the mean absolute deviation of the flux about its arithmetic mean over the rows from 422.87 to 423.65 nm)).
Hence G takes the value -0.11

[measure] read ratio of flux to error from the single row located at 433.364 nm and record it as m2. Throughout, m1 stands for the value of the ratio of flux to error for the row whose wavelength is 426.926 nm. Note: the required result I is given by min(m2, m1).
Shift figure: 6.21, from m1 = 6.2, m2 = 6.4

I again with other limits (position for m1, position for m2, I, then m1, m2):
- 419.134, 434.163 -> 7.14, 7.1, 8.3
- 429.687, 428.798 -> 4.92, 5.6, 4.9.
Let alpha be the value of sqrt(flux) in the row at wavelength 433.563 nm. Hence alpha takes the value 3.00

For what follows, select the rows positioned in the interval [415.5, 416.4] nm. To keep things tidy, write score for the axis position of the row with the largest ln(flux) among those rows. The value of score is 415.961 nm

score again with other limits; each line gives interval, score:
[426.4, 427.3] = 427.221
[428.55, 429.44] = 428.995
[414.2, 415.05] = 414.240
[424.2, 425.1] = 424.671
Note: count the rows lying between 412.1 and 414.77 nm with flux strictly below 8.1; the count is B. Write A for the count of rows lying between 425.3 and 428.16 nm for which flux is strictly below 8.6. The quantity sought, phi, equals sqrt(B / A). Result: 0.93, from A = 15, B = 13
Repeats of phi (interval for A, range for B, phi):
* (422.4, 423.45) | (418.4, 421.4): 1.20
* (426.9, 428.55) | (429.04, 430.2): 0.95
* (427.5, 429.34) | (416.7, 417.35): 0.65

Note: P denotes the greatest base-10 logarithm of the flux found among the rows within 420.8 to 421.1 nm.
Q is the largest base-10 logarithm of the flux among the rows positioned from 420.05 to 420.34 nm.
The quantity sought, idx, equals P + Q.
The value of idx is 1.97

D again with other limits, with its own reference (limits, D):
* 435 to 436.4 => 435.865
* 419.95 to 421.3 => 420.003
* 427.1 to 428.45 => 427.516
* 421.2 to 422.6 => 422.330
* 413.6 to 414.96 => 414.909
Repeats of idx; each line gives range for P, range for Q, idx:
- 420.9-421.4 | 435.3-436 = 1.99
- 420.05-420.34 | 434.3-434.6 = 1.82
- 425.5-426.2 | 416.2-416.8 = 2.01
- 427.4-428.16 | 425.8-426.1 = 1.91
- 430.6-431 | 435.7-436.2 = 1.84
